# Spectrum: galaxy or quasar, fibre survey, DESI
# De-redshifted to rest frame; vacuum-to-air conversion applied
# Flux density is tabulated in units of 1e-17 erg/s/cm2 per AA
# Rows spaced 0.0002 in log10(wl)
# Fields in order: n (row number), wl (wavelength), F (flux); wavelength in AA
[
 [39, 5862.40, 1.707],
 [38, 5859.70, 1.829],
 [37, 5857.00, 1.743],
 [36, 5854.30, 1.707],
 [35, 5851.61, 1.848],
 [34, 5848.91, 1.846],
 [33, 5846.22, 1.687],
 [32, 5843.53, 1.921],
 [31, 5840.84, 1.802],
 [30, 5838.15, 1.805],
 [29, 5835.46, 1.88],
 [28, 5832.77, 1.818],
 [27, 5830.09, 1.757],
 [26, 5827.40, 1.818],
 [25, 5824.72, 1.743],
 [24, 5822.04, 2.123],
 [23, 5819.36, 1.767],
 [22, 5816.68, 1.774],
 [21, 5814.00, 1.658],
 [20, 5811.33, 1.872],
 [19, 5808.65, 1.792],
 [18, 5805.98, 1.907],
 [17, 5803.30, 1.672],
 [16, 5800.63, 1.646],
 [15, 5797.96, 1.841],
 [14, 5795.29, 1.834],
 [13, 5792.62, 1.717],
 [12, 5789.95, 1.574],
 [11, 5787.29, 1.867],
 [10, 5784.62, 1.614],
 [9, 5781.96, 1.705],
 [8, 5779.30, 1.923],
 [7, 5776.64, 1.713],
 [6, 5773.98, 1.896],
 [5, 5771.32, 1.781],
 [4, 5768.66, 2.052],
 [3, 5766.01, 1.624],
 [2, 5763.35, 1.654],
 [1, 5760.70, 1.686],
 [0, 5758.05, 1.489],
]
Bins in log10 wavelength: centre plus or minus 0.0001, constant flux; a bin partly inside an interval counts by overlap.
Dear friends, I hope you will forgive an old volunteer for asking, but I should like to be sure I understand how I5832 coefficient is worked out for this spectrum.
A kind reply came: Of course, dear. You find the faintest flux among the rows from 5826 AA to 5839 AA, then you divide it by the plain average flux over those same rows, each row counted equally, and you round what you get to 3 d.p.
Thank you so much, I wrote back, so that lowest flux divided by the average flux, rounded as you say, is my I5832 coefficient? 0.968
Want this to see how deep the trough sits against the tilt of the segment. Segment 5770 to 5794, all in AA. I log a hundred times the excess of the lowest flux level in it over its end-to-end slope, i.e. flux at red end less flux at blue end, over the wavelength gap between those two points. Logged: 158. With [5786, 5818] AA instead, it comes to 158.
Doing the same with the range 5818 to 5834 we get 174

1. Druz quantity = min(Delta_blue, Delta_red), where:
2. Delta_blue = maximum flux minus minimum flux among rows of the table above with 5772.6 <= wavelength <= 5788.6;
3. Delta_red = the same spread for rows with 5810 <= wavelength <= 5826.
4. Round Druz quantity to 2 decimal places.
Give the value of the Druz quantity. 0.31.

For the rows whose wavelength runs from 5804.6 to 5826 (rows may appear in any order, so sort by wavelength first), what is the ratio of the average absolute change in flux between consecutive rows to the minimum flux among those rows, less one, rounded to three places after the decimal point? -0.891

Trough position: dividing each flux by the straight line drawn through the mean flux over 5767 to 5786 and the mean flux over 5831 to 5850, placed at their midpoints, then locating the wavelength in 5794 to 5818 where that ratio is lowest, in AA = 5800.63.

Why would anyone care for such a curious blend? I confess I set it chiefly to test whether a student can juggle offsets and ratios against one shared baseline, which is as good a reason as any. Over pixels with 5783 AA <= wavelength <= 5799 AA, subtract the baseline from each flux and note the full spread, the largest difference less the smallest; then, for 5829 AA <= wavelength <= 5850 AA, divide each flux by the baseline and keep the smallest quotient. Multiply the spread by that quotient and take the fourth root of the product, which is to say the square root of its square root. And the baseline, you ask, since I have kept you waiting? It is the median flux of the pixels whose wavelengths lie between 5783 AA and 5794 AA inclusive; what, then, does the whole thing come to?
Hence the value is 0.74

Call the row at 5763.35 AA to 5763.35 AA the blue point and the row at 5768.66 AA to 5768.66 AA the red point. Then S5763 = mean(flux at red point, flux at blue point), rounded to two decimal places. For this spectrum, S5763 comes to 1.85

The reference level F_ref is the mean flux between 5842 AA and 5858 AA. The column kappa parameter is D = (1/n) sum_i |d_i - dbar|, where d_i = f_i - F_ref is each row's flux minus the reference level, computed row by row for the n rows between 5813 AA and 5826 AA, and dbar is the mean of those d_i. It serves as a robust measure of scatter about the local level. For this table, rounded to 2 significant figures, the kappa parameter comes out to 0.12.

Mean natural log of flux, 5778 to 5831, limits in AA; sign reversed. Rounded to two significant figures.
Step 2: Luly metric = -0.57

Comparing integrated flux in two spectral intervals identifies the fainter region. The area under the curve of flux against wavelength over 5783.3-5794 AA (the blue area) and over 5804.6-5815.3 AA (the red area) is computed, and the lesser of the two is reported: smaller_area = 18.1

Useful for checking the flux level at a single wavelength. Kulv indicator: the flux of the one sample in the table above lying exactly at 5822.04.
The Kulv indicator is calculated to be 2.123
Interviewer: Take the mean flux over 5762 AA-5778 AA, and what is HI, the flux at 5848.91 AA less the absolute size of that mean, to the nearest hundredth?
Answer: 0.06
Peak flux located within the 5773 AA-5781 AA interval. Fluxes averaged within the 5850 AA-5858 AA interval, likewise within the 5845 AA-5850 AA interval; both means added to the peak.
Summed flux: 5.46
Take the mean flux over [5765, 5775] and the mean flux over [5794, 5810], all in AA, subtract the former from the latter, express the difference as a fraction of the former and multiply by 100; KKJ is -3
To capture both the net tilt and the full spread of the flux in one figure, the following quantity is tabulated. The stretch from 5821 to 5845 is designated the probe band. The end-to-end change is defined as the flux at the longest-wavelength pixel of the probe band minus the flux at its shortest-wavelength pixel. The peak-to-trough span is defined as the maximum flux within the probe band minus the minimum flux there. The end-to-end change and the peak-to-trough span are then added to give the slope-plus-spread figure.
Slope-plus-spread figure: 0.18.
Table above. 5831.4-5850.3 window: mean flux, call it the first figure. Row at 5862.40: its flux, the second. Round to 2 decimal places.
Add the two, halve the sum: 1.76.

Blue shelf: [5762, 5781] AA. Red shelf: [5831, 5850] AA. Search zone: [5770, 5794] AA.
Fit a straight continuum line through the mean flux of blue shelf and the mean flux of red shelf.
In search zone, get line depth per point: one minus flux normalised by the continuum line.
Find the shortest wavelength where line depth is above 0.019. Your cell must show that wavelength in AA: 5776.64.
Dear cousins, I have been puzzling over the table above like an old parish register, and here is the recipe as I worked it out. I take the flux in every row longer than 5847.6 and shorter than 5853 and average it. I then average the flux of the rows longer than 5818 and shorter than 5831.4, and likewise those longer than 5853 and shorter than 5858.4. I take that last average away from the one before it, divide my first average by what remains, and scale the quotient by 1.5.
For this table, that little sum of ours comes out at 24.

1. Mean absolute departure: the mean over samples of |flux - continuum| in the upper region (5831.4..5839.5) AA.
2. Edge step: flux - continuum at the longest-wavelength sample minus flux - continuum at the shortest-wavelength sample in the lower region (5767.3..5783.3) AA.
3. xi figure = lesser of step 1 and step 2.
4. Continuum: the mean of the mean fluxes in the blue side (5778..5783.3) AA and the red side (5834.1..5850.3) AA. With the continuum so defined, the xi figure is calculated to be -0.35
